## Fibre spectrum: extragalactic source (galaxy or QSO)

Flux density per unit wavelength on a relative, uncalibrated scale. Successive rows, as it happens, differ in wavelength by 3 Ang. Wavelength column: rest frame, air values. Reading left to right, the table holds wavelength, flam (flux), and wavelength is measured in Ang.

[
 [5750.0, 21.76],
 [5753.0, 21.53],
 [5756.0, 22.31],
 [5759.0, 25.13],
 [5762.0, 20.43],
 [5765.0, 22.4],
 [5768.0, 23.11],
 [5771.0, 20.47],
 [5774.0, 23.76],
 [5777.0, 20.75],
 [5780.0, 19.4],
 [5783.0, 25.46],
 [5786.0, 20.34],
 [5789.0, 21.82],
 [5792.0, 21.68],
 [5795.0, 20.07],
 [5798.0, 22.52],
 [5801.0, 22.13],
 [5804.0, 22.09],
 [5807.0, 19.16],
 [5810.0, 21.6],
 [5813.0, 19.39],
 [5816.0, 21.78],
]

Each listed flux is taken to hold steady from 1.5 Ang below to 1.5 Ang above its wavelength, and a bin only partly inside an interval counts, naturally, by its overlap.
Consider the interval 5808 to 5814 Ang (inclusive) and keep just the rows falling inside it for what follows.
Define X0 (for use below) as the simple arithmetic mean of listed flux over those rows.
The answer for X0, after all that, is 20.5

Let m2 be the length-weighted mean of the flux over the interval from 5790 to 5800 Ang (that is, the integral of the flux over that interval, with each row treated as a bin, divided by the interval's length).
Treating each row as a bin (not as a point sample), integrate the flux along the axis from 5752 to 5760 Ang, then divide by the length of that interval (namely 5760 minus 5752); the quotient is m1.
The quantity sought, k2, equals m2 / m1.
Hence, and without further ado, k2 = 0.94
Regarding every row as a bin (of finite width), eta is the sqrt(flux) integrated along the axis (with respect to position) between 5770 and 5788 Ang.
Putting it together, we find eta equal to 83.8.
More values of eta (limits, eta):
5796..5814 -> 82.8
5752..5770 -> 85.3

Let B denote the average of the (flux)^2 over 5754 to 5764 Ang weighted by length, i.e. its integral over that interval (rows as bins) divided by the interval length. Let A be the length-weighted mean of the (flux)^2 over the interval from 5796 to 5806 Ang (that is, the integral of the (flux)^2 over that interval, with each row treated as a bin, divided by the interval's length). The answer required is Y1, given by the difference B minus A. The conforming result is 28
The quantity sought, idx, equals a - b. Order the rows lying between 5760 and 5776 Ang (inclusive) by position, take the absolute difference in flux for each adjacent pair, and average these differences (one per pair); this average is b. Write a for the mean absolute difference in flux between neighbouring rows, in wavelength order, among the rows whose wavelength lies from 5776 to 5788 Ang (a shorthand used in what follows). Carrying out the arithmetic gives 2.0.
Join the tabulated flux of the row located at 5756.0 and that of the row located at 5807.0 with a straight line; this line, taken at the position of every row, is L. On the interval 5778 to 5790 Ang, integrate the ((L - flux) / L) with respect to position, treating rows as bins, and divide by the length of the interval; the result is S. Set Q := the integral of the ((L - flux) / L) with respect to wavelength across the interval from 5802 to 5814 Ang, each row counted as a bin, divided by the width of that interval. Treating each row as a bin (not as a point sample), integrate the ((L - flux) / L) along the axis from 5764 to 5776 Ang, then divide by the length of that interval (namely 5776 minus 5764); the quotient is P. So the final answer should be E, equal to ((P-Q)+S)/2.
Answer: -0.008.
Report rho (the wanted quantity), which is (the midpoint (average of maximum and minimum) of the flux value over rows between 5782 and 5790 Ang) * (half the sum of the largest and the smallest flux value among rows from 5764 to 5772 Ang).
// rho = 499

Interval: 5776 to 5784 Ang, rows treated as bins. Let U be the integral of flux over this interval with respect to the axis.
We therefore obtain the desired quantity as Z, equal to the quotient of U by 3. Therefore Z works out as 58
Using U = 174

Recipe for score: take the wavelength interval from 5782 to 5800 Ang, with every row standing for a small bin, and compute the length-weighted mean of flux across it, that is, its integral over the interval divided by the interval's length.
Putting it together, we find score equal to 21.9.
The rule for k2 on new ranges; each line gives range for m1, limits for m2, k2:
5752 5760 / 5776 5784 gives 0.95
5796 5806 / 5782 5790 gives 1.02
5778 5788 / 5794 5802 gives 1.00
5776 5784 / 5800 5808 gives 0.98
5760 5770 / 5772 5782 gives 0.97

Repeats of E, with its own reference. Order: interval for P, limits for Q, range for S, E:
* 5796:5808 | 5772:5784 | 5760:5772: -0.026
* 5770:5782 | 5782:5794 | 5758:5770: 0.021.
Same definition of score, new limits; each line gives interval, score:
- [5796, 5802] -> 22.2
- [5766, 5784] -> 22.1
